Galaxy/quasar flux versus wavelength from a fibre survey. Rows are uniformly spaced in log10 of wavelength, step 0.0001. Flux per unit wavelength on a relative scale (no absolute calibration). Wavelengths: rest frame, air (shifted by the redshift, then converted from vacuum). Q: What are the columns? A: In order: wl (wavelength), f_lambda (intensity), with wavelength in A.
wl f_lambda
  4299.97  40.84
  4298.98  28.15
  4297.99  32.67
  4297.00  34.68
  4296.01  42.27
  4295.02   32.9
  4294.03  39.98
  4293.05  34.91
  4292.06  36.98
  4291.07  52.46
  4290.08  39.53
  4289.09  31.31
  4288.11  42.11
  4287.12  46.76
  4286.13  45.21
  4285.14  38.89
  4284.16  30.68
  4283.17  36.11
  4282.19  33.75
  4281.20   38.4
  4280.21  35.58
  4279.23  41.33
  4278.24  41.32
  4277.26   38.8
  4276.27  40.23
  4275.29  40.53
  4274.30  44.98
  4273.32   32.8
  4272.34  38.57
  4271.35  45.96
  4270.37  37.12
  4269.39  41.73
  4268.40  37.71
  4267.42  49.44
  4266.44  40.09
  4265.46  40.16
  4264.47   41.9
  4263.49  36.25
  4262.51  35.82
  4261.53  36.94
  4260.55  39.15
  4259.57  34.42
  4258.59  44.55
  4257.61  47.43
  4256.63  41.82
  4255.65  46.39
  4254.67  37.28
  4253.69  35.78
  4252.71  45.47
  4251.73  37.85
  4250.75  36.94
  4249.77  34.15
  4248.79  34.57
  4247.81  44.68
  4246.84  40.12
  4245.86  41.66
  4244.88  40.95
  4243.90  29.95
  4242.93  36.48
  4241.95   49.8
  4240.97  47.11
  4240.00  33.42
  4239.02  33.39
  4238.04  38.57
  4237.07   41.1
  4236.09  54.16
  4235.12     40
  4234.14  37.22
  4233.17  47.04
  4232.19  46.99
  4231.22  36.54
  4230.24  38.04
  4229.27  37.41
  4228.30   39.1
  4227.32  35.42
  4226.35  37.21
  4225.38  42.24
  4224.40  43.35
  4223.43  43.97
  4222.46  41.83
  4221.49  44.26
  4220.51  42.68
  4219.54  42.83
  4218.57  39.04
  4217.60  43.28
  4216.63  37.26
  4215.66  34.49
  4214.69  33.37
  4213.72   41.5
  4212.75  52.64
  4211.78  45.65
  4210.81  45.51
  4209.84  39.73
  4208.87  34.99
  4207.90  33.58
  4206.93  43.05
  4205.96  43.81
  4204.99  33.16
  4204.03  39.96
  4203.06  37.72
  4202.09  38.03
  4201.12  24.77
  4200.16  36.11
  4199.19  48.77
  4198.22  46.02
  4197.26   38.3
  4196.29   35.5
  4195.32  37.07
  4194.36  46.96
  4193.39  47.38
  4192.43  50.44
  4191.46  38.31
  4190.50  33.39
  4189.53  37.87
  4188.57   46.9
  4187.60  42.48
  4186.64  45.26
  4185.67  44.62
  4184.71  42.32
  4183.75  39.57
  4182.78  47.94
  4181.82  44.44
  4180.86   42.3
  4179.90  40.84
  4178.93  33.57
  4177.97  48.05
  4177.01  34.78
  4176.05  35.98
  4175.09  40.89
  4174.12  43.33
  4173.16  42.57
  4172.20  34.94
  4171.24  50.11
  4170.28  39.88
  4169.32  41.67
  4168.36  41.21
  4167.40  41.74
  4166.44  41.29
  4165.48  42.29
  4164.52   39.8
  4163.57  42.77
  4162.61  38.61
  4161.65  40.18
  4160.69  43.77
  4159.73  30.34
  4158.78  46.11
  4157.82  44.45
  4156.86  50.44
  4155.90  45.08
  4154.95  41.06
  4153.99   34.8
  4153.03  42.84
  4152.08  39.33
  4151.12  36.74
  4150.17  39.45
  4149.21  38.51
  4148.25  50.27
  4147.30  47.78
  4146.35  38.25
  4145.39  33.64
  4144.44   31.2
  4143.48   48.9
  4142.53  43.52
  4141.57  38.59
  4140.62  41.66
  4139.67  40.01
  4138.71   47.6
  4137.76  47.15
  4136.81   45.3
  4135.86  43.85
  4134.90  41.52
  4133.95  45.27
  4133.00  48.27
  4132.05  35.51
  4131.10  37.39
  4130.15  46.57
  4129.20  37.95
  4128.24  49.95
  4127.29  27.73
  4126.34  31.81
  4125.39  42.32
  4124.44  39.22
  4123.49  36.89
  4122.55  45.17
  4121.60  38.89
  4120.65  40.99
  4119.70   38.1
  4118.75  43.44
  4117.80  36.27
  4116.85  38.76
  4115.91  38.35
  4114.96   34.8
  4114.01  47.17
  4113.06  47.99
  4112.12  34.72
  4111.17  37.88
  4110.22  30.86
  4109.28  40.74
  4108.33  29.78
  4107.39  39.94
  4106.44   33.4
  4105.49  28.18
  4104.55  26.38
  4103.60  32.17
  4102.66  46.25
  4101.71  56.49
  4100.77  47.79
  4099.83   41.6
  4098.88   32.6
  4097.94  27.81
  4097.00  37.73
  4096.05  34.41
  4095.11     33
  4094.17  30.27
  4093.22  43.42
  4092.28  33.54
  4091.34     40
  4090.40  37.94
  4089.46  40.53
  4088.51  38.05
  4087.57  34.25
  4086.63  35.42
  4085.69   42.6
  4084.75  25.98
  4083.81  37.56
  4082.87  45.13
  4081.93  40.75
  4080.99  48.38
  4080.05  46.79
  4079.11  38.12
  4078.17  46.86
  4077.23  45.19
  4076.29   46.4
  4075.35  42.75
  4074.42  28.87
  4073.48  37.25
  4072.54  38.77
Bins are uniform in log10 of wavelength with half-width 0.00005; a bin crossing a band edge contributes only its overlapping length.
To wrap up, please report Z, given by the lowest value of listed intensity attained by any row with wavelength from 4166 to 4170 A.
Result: 41.21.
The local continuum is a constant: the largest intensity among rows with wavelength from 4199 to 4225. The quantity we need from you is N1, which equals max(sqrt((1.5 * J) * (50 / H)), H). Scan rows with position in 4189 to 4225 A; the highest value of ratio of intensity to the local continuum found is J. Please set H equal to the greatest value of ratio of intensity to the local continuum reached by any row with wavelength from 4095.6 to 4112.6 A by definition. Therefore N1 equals 8.4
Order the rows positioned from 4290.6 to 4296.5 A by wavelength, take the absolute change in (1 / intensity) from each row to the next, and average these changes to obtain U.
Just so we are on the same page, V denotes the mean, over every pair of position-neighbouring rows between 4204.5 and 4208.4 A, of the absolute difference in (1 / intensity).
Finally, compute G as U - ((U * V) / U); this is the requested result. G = 0.0003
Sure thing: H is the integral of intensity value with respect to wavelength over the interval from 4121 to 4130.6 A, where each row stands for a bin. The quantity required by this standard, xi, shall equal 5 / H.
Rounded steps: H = 381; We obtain 0.0131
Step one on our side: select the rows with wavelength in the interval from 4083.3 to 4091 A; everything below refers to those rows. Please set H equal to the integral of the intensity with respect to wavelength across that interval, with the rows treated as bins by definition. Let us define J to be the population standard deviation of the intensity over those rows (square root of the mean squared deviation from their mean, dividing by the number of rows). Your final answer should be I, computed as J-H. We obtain -277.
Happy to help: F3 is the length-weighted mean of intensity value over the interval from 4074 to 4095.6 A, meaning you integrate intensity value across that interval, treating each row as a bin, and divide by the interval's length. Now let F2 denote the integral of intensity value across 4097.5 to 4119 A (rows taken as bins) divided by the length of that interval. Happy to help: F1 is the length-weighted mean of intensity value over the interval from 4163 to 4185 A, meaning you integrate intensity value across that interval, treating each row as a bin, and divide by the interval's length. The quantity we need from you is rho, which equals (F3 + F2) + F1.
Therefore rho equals 119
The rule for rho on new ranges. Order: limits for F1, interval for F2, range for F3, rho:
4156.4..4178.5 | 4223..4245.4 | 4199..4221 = 121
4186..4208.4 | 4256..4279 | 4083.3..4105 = 118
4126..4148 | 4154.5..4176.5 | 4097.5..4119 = 121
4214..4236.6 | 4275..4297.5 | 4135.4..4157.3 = 122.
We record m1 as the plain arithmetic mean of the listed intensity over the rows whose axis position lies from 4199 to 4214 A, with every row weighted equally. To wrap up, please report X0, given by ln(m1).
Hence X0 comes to 3.69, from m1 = 39.9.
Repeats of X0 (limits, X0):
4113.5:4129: 3.67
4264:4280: 3.71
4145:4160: 3.72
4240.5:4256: 3.69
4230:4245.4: 3.71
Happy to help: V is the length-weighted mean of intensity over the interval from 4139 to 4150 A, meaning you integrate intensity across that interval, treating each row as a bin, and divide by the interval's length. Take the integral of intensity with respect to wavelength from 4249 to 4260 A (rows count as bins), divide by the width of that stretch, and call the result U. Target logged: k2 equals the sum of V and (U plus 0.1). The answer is 81.3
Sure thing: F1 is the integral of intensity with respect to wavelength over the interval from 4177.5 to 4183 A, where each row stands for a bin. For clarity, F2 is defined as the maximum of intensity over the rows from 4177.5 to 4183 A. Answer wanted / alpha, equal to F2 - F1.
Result -186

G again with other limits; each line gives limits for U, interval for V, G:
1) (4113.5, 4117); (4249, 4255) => 0.0006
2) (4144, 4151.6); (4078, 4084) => -0.0006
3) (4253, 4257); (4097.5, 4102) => -0.0016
